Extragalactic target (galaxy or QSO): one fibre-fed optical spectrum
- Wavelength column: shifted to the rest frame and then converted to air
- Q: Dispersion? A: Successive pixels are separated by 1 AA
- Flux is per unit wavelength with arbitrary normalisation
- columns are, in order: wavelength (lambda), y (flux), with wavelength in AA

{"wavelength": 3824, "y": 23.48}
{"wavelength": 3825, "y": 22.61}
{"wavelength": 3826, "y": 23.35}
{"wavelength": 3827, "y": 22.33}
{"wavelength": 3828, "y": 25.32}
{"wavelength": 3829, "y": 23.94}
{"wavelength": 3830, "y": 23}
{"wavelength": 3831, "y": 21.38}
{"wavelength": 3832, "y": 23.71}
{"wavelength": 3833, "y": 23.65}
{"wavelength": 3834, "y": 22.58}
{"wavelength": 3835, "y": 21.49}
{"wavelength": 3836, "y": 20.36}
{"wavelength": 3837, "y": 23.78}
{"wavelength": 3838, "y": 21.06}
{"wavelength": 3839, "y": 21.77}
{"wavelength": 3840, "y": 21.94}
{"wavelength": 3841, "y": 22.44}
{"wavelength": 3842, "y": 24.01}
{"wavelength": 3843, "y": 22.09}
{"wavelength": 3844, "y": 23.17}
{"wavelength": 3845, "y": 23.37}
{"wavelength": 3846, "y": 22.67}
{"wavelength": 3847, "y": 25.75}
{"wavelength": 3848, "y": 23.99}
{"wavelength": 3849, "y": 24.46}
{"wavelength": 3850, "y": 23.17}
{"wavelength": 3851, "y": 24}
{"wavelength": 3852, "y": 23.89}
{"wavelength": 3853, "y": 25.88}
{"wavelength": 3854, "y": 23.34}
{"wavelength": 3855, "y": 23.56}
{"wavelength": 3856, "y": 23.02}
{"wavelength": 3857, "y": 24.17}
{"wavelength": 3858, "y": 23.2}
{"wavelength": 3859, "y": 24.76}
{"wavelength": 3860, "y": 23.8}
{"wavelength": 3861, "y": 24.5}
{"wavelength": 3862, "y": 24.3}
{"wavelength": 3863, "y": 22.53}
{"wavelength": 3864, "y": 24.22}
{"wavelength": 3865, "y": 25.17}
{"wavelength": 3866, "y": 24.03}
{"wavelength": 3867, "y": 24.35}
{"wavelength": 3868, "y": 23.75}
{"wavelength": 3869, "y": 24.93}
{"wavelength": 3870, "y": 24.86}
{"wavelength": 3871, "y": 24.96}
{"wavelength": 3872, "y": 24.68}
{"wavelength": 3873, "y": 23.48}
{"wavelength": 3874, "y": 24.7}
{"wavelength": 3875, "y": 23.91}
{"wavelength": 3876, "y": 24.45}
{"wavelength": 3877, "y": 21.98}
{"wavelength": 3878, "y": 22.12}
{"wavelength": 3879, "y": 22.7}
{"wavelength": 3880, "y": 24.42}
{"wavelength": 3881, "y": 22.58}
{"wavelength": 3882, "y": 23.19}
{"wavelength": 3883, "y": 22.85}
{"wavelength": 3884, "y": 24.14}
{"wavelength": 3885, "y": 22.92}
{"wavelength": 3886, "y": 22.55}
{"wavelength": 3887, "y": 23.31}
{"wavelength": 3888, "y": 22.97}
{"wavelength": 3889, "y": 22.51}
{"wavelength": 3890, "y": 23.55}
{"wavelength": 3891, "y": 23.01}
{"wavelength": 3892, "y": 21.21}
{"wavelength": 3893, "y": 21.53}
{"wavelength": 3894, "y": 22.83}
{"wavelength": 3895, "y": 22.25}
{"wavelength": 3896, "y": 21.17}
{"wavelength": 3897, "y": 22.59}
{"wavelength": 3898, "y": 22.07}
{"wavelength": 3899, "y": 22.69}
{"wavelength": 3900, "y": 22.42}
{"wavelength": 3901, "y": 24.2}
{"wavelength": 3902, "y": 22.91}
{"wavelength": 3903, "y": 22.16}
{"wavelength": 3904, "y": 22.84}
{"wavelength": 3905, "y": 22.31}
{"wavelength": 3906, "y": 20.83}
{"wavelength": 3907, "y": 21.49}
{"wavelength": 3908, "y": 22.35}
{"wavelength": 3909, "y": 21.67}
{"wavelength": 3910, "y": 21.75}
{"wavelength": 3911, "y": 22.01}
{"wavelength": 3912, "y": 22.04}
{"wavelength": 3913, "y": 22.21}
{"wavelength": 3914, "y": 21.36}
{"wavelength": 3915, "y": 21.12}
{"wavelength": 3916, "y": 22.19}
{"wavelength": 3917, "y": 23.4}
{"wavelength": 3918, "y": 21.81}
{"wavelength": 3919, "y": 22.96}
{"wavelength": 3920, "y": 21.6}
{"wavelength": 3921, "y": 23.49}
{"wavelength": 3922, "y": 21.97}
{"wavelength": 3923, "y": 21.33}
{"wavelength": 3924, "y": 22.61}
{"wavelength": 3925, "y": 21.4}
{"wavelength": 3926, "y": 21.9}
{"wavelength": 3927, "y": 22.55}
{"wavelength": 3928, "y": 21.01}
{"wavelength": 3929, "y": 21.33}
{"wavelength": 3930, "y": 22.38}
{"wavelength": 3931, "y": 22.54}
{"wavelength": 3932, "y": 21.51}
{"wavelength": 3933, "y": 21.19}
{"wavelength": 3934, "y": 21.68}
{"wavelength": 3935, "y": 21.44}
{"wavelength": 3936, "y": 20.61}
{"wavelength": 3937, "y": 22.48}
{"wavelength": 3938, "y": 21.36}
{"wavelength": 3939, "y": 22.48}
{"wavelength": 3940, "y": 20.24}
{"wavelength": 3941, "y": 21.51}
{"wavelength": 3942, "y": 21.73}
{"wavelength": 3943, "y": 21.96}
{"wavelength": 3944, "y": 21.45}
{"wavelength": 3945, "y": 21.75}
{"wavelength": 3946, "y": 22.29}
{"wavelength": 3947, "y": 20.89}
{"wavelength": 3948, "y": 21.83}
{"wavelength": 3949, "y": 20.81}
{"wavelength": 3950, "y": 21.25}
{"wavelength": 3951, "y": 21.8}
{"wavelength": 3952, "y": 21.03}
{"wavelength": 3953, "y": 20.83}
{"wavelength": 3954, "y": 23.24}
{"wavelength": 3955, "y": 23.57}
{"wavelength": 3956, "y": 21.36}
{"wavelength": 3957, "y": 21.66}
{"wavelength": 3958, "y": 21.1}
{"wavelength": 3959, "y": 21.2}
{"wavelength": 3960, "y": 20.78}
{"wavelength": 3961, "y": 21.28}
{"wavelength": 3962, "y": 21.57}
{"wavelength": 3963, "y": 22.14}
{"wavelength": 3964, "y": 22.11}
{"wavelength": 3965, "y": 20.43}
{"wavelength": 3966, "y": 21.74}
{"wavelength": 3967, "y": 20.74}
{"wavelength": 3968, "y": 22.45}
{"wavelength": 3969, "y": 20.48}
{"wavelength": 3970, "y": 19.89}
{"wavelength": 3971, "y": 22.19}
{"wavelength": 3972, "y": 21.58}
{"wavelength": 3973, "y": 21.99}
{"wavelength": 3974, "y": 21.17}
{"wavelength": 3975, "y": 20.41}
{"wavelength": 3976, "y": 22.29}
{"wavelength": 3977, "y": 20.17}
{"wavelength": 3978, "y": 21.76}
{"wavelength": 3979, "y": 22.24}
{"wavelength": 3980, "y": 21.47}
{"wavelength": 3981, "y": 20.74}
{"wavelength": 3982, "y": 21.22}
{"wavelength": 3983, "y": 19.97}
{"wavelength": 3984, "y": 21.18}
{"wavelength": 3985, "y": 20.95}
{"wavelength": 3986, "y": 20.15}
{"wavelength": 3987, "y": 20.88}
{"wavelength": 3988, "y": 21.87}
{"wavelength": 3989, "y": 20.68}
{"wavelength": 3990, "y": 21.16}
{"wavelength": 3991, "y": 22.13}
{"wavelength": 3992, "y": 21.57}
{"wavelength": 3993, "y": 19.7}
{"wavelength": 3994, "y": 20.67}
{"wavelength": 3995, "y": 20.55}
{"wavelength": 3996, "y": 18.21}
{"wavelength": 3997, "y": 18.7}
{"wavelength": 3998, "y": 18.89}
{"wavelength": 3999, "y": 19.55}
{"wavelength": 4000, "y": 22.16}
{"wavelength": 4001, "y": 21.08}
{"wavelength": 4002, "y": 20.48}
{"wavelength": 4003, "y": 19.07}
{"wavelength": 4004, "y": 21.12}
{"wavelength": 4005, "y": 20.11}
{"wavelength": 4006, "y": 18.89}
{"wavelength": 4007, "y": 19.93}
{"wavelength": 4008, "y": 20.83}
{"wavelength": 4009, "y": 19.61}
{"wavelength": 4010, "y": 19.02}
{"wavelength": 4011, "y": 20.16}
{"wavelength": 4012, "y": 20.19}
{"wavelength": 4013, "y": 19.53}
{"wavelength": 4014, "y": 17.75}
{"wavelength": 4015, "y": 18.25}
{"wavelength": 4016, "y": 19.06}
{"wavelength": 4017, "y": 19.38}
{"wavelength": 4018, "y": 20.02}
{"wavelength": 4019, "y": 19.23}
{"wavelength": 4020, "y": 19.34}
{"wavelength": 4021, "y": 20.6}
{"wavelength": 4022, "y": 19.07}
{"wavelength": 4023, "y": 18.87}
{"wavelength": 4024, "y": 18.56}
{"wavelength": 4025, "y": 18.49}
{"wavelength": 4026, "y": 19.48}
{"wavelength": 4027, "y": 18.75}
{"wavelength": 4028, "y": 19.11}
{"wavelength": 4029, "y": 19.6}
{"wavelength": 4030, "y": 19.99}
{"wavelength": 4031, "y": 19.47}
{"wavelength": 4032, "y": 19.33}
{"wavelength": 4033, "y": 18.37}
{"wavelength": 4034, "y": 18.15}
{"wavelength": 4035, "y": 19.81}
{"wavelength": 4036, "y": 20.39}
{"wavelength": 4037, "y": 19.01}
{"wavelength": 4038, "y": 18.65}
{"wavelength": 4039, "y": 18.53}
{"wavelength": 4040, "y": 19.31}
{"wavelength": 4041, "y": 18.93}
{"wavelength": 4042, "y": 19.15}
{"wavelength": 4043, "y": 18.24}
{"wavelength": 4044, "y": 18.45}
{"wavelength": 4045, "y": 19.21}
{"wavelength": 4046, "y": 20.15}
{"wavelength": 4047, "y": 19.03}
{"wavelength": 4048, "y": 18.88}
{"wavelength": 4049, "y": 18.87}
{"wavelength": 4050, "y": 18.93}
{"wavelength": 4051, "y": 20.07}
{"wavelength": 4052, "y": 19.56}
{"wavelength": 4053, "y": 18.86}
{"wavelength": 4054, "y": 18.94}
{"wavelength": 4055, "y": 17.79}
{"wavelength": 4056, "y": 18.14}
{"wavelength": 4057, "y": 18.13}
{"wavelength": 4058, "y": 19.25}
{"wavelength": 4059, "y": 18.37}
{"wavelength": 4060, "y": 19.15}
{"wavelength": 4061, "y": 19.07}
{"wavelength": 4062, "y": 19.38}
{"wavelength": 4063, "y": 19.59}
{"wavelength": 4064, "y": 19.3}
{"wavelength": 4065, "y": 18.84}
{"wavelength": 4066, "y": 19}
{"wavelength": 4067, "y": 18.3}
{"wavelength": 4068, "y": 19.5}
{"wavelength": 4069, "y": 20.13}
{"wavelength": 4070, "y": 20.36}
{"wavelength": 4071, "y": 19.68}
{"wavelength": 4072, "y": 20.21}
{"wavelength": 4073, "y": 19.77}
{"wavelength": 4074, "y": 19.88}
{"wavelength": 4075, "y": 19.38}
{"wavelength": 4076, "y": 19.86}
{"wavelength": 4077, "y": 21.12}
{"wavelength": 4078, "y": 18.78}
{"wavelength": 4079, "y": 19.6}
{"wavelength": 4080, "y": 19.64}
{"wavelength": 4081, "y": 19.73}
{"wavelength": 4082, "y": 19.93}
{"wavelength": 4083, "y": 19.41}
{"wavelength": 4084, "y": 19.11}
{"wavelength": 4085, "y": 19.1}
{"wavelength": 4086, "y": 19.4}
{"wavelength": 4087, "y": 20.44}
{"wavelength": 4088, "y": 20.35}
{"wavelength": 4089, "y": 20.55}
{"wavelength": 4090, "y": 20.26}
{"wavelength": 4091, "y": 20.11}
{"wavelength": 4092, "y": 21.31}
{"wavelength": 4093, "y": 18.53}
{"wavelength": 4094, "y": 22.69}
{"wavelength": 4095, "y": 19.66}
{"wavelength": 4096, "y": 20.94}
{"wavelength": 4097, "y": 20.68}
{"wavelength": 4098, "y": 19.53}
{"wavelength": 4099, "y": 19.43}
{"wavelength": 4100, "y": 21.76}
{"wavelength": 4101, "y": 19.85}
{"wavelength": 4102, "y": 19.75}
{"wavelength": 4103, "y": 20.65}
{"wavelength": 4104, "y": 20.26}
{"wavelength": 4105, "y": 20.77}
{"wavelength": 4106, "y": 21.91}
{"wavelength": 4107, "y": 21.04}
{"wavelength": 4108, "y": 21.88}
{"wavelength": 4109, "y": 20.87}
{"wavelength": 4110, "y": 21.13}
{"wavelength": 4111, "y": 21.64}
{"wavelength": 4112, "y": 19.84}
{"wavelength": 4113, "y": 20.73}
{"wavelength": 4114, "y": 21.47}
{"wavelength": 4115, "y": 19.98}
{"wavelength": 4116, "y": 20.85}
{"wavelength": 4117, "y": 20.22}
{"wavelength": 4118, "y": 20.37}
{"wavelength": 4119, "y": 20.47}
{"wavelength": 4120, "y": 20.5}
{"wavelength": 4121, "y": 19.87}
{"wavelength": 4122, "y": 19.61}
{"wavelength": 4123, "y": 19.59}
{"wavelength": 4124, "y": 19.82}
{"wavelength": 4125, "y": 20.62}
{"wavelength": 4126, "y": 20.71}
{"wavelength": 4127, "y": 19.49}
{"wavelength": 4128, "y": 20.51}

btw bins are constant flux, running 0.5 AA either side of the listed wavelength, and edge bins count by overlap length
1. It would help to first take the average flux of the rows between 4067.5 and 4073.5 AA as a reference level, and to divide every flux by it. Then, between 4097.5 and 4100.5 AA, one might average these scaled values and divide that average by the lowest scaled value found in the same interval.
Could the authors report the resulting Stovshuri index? 1.04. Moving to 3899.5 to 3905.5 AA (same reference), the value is 1.03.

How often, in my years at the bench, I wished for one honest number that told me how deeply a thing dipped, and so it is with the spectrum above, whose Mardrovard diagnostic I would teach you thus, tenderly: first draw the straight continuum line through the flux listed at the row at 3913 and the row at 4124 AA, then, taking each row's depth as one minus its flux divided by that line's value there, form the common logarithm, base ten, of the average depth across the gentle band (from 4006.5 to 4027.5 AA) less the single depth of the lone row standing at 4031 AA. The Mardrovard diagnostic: -1.9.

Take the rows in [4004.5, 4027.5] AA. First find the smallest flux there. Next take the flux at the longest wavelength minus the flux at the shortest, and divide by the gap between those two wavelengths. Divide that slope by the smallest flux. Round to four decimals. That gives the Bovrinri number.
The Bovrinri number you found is -0.0035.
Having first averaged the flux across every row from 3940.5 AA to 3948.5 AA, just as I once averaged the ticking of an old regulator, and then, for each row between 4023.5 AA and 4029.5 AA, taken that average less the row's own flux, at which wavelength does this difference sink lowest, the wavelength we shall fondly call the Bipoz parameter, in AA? 4029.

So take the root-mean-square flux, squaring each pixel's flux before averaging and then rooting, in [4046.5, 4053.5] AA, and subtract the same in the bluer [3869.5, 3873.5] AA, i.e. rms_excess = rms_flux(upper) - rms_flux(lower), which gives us -5.3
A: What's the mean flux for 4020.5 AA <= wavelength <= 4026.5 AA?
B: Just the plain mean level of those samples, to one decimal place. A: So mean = 19.2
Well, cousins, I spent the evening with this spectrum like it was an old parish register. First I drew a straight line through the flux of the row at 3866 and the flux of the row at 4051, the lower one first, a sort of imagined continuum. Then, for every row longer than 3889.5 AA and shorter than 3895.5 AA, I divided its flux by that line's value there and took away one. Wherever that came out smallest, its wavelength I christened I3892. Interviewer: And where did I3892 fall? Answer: 3892 AA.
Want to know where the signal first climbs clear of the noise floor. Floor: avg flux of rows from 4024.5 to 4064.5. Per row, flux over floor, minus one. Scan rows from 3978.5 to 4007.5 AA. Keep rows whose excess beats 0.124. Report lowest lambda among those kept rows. 3979 AA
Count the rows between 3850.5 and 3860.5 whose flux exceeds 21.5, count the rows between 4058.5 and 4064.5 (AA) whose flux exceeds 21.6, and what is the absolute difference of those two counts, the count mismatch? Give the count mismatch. 10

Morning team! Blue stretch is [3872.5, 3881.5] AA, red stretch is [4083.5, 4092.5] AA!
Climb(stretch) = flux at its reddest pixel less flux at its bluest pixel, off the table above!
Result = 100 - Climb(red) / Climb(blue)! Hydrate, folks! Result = 102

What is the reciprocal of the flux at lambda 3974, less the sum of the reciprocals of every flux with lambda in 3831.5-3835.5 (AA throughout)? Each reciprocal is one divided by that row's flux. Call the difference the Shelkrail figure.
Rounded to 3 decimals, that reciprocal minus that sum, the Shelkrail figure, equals -0.128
